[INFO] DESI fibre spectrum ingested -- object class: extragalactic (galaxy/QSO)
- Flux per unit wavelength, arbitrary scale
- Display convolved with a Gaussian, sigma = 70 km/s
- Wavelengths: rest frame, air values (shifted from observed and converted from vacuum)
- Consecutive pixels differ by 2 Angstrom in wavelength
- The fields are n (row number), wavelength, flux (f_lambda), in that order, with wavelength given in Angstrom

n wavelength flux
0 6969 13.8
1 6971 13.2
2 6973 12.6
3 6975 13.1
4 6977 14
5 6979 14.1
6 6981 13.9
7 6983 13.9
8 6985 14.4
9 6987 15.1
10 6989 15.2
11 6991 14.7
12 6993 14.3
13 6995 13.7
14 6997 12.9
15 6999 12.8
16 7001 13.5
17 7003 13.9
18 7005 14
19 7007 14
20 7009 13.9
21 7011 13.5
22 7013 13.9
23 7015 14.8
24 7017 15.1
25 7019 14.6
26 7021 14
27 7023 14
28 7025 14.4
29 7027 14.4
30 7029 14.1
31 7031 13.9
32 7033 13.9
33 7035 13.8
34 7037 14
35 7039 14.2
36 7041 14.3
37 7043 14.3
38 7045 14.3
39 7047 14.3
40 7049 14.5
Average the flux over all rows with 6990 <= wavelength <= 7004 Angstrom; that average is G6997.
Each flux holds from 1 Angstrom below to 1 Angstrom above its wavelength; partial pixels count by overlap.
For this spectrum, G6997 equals 13.7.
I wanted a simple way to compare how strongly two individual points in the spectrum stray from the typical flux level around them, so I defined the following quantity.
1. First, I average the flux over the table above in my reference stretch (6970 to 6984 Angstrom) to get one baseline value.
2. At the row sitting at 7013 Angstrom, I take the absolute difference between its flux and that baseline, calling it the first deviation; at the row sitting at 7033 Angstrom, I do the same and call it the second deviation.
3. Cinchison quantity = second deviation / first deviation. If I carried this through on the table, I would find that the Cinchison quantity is 1.00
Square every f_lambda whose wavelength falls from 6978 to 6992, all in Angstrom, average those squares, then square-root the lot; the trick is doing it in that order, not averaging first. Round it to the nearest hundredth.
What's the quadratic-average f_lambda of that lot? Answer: 14.48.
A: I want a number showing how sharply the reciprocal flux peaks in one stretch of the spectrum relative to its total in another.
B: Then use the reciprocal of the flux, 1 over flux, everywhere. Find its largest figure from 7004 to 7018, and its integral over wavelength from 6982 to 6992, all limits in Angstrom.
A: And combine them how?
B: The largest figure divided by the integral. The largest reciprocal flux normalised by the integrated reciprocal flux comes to 0.11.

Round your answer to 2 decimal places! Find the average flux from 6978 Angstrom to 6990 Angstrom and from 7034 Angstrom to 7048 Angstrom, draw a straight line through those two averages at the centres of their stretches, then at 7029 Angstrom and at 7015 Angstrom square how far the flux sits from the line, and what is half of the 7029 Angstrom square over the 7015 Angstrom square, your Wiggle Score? 0.03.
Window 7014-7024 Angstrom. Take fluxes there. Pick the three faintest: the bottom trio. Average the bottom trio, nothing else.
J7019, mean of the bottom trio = 14.2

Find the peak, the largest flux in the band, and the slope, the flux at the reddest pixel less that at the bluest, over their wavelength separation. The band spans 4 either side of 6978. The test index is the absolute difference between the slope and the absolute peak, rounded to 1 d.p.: 14.0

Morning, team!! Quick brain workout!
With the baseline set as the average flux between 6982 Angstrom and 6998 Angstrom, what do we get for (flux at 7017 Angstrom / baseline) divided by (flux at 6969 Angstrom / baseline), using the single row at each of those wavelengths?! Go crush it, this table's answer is 1.09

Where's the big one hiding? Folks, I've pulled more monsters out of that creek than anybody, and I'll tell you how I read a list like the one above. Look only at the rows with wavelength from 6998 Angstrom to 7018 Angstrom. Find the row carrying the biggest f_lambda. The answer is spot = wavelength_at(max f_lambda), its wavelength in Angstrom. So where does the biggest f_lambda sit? 7017 Angstrom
